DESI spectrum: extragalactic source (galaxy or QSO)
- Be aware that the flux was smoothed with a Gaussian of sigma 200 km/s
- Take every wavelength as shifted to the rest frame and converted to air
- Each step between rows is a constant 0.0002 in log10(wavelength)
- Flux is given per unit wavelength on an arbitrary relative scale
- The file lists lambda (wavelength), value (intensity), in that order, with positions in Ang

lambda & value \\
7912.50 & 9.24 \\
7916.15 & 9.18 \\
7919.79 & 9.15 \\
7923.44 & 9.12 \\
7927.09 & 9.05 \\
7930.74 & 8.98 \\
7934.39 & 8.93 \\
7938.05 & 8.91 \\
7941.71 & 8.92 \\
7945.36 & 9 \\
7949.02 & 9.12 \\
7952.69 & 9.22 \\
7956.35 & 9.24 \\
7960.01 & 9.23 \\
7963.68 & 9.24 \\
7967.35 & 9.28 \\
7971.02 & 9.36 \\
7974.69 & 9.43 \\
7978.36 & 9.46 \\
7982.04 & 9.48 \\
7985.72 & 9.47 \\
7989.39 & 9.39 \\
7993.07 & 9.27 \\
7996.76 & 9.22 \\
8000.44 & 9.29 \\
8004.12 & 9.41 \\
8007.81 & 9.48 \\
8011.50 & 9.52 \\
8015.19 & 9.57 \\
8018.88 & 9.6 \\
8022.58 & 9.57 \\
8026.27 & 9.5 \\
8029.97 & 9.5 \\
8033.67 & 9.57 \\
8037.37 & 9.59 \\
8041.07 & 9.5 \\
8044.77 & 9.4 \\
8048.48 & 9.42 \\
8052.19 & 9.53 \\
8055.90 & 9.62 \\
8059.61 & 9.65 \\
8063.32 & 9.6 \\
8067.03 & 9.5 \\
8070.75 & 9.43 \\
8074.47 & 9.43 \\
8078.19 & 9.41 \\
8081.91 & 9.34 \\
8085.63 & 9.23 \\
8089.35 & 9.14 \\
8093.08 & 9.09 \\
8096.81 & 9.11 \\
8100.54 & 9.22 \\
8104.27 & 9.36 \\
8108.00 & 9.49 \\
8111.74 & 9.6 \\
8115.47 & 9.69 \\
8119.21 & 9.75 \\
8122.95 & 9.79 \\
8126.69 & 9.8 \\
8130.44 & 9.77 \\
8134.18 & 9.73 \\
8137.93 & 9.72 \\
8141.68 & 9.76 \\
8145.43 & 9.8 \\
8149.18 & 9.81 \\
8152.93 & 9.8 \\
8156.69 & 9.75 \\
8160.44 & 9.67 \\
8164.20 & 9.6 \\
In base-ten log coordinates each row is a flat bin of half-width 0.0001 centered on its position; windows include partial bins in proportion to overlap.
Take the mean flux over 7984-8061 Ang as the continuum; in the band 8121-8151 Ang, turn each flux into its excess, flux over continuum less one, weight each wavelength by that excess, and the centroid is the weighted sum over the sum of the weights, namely 8136.1 Ang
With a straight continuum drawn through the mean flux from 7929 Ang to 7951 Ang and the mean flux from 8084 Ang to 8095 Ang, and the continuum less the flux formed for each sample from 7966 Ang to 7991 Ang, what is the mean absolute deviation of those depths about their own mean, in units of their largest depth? -0.20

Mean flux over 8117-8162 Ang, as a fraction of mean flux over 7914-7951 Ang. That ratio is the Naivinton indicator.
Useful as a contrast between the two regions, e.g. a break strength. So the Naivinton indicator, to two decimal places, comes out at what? 1.08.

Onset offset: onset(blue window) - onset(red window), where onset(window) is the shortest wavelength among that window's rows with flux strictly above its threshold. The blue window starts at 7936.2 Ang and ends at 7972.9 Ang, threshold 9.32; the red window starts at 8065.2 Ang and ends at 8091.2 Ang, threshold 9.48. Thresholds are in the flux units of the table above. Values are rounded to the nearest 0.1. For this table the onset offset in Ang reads -96.0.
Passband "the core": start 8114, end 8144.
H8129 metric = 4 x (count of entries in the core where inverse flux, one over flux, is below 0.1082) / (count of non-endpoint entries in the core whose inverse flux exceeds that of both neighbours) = 32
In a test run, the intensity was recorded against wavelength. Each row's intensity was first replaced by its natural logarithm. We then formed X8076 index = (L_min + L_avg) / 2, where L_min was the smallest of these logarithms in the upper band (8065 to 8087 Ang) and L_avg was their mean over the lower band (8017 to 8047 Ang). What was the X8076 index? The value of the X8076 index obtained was 2.24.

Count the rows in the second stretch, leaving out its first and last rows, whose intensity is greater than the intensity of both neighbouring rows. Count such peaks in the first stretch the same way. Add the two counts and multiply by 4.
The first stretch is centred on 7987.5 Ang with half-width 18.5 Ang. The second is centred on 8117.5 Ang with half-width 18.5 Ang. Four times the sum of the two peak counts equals 8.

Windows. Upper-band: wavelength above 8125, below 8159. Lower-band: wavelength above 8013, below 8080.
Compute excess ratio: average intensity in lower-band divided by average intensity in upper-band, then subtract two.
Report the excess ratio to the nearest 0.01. -1.03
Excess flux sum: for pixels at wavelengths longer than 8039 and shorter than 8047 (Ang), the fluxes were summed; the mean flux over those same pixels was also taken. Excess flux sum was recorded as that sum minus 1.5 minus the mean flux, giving 7.95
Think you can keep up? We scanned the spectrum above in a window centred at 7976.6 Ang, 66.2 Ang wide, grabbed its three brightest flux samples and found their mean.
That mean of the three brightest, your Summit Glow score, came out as 9.48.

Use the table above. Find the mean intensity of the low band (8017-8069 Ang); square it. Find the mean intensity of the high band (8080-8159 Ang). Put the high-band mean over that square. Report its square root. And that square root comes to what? 0.324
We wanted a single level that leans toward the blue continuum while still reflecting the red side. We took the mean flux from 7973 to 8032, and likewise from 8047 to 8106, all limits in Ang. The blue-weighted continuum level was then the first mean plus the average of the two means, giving 18.9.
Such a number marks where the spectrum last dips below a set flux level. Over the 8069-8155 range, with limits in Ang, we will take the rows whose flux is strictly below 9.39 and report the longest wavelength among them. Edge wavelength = 8104.27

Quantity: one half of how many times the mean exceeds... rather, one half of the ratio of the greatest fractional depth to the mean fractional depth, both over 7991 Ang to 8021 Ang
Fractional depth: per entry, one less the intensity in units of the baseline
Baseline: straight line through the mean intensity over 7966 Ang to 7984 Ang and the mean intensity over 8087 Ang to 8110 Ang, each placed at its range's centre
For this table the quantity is -1.3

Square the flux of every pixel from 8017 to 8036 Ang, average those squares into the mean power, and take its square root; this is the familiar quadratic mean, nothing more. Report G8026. 9.55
